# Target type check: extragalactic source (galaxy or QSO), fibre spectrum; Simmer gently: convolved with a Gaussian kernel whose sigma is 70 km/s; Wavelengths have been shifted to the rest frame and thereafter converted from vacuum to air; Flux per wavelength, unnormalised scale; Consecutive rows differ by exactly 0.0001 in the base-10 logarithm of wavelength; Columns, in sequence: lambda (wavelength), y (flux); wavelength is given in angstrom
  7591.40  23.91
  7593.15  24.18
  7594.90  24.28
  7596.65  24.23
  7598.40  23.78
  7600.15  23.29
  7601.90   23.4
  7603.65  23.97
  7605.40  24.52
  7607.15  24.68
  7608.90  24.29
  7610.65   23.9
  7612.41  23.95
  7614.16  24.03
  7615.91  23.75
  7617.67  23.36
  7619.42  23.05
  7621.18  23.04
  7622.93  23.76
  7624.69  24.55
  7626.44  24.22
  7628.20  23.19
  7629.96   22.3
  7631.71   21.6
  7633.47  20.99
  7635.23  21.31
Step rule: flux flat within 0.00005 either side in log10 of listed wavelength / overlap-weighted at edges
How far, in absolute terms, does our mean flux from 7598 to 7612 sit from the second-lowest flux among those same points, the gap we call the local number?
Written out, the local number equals 0.58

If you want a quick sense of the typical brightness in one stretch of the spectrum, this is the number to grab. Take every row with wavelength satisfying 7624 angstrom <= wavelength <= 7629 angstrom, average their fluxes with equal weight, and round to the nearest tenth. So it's 24.0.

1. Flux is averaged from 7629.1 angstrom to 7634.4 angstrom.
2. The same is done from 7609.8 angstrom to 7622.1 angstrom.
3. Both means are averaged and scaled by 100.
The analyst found 2261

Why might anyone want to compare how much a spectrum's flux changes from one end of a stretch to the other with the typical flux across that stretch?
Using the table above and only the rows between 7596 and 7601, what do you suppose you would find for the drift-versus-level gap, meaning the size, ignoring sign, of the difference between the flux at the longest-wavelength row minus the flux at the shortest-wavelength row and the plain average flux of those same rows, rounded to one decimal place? 24.7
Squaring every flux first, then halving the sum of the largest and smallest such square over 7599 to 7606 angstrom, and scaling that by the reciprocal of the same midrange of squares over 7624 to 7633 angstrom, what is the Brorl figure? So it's 1.07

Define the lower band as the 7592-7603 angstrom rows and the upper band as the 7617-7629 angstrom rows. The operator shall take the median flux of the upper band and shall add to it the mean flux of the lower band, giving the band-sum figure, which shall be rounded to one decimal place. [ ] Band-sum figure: 47.2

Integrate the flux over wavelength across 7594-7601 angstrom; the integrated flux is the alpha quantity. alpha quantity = 167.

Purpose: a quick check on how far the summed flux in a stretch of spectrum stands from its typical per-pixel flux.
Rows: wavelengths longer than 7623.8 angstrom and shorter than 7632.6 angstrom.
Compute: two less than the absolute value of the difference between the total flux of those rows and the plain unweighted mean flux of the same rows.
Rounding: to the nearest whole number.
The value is 91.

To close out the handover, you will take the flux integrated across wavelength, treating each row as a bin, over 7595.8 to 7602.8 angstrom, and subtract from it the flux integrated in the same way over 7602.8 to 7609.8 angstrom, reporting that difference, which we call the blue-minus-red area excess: -5.0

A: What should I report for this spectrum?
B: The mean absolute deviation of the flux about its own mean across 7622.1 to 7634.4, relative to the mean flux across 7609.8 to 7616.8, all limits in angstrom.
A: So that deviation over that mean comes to 0.047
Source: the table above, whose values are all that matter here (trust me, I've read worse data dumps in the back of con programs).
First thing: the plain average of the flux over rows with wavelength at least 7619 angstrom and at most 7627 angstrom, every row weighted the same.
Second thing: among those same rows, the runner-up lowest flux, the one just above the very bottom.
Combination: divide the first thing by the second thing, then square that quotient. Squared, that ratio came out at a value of 1.06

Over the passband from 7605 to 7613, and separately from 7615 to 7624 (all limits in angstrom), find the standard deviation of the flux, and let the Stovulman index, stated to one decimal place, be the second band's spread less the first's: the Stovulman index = 0.0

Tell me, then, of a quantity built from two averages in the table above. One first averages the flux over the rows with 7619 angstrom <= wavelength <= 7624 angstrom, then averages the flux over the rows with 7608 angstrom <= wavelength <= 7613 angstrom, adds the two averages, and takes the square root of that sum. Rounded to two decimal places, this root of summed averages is 6.88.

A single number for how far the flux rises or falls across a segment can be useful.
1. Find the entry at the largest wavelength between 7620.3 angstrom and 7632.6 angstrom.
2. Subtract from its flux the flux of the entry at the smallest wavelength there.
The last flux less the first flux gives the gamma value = -1.4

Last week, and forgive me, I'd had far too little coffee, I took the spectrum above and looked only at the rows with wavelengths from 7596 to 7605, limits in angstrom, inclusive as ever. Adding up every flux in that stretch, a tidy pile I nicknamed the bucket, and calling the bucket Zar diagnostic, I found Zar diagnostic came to 119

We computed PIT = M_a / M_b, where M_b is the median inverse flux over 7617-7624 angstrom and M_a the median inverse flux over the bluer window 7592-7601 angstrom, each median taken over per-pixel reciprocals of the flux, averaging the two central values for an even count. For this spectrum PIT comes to 0.960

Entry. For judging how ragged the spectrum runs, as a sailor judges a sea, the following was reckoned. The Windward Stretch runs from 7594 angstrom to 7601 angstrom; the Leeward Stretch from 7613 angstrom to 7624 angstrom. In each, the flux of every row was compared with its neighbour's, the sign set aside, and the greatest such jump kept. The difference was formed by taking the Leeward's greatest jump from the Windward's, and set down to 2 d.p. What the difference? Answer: -0.23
